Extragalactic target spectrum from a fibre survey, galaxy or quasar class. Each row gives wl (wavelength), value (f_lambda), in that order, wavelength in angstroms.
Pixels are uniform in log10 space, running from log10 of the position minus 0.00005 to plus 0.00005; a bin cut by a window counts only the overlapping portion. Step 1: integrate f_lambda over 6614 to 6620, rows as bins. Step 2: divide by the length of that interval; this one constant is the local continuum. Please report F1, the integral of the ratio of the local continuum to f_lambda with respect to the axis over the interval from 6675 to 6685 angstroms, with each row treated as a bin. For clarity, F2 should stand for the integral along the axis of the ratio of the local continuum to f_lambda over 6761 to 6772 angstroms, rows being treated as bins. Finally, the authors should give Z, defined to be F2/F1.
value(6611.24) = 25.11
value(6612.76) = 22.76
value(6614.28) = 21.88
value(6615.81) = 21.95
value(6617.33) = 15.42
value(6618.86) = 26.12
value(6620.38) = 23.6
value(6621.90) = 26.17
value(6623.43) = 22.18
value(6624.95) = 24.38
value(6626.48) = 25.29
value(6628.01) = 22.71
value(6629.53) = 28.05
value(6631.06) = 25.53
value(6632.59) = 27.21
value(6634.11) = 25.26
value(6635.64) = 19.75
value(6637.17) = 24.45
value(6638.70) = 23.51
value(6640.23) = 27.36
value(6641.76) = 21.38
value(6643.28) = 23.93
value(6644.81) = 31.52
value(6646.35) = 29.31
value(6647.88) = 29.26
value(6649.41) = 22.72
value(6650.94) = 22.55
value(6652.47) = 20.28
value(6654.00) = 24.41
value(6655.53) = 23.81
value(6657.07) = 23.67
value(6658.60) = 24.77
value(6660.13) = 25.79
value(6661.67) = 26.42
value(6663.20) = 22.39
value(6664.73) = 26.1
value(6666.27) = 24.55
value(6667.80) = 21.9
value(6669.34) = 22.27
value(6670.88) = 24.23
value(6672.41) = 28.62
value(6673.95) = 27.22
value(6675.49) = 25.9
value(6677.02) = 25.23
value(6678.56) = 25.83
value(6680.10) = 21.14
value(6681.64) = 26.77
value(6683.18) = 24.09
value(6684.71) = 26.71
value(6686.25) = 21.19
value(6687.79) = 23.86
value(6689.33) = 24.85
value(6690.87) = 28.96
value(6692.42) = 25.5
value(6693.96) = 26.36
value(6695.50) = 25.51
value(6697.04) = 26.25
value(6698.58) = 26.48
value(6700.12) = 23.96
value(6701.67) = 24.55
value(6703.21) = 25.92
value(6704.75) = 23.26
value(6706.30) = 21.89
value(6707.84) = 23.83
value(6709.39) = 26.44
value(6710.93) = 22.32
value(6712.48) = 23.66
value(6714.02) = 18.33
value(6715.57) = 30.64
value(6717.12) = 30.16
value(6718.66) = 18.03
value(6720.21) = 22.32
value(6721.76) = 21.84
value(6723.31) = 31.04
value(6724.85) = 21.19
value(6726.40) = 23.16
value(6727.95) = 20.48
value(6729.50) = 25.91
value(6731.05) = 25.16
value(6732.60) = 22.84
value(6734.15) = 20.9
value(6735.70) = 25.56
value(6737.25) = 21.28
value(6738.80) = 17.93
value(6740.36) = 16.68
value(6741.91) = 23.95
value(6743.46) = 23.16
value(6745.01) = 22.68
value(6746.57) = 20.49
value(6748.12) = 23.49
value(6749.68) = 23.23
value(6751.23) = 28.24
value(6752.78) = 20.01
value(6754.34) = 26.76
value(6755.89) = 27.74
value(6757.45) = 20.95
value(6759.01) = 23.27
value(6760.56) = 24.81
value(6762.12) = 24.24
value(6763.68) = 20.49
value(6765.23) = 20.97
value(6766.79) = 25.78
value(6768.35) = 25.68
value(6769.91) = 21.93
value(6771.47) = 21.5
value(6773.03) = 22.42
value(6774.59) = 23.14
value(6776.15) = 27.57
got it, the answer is 1.19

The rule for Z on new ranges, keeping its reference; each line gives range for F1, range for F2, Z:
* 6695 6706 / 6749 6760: 1.04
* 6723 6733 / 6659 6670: 1.08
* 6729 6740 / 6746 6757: 0.93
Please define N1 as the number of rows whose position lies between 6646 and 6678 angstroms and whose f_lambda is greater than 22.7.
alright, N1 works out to 16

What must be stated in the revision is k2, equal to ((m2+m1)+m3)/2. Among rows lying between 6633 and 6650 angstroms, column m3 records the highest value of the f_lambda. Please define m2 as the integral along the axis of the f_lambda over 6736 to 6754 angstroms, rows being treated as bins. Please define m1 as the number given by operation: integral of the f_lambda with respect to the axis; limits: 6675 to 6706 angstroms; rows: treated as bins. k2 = 603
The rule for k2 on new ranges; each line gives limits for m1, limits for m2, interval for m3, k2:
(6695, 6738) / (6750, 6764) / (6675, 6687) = 699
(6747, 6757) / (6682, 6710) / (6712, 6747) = 489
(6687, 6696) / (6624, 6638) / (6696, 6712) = 302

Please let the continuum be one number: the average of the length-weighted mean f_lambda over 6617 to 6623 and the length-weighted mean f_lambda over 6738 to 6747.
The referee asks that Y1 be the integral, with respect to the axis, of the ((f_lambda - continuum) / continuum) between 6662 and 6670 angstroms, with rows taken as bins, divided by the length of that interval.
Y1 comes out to 0.07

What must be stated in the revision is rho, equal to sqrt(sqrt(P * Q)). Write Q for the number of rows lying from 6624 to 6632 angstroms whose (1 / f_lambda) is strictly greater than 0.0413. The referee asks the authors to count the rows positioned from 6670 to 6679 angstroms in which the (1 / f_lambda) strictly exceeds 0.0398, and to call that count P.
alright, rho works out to 1.00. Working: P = 1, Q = 1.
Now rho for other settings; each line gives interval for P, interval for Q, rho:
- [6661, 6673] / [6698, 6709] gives 2.11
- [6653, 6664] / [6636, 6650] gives 2.11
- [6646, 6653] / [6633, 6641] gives 1.57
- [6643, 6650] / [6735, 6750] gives 2.06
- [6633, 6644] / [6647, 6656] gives 2.11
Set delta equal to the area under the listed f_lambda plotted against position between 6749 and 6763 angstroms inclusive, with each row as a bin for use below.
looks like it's 341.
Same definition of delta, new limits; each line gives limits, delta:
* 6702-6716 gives 334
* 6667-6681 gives 346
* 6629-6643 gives 345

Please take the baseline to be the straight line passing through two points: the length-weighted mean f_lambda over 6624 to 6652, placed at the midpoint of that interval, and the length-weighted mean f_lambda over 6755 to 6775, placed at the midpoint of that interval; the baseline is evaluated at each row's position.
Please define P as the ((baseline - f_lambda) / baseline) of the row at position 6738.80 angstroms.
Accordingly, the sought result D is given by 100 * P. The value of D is 24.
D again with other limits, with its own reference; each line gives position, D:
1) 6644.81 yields -26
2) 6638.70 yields 7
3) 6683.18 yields 2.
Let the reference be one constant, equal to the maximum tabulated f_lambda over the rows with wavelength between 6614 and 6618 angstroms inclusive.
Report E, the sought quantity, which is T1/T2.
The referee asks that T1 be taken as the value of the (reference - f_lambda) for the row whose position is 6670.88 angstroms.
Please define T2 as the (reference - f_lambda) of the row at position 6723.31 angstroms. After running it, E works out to 0.3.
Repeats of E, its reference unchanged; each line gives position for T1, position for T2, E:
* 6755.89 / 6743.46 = 4.8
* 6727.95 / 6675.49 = -0.4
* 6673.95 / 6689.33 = 1.8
